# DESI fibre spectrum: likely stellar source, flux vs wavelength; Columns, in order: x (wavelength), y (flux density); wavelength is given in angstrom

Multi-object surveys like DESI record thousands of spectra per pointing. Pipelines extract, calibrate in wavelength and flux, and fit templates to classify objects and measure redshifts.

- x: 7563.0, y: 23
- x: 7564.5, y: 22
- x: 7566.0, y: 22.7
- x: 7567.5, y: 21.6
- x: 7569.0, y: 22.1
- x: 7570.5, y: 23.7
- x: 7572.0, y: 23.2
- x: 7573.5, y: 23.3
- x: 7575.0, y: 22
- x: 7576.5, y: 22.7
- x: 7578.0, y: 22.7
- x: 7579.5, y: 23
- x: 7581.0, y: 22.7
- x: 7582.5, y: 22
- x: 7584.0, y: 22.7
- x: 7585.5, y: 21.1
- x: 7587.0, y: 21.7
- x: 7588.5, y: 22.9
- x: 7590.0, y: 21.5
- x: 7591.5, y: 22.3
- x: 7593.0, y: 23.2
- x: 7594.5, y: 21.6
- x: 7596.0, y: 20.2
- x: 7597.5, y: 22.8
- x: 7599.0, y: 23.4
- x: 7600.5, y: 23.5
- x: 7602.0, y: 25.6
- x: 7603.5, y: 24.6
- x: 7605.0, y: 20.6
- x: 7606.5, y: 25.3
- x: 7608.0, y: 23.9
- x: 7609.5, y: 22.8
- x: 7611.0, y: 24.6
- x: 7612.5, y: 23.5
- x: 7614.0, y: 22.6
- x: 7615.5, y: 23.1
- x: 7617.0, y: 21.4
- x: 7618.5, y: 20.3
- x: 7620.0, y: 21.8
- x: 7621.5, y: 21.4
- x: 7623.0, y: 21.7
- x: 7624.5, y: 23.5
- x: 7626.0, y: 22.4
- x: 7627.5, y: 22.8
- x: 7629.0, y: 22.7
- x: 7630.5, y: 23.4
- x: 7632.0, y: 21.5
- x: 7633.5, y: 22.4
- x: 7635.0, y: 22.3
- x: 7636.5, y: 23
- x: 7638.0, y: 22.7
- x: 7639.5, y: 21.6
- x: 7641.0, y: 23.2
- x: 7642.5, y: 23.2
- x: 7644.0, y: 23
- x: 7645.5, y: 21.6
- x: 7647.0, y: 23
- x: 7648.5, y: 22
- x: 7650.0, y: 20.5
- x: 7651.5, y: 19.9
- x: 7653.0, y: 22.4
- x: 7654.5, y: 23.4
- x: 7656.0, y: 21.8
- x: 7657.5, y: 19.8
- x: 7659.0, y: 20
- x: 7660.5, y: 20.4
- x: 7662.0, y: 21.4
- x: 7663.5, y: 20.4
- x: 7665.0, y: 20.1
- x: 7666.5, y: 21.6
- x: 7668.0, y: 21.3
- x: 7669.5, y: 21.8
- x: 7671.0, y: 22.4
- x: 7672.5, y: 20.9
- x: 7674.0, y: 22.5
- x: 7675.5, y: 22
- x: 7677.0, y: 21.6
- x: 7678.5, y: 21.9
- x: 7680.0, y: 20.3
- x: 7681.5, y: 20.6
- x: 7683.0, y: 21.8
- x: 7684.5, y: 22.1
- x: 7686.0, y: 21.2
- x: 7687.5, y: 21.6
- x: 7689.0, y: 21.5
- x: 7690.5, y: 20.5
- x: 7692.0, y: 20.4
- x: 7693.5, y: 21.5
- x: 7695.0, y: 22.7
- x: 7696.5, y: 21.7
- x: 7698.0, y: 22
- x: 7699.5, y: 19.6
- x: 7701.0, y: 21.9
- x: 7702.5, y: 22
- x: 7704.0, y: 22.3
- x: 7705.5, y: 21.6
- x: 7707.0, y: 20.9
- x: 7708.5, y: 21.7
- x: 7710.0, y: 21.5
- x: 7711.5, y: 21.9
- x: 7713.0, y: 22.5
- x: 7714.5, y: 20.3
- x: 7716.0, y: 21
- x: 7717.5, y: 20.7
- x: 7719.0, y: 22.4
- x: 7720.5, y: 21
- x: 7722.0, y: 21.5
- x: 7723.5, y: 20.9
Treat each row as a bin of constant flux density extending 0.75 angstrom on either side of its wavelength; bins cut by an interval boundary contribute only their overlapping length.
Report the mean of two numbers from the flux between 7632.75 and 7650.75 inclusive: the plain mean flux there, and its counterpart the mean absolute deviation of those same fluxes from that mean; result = 11.5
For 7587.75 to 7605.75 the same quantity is 11.9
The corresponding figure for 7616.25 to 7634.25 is 11.4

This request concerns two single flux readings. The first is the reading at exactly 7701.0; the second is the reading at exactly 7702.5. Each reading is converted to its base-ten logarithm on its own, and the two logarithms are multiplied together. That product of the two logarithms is 1.80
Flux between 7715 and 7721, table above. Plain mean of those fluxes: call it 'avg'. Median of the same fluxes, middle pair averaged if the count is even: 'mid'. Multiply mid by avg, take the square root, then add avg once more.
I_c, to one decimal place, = 42.4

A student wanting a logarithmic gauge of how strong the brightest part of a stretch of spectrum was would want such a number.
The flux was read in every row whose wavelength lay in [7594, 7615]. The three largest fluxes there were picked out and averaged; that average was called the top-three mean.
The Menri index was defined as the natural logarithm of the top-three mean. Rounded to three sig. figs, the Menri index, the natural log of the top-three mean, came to 3.23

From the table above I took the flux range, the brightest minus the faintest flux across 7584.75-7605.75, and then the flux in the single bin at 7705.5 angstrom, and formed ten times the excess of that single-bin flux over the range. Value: 162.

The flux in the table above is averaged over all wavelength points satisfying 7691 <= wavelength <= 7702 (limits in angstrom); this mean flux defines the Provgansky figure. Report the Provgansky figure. 21.4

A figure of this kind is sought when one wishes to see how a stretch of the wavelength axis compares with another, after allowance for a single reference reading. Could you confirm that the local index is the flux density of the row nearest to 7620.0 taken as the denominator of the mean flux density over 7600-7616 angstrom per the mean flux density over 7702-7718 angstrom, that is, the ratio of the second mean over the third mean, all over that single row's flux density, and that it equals 0.0505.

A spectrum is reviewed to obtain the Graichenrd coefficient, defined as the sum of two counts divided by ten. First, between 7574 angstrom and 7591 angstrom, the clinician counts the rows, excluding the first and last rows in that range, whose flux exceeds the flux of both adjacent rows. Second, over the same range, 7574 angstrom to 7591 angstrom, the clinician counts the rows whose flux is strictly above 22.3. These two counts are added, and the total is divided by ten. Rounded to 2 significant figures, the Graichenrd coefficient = 0.90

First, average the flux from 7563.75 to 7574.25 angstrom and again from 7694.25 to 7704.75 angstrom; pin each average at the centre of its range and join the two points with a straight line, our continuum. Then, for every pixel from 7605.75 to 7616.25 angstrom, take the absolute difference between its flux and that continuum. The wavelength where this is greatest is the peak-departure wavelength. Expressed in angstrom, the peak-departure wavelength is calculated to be 7606.5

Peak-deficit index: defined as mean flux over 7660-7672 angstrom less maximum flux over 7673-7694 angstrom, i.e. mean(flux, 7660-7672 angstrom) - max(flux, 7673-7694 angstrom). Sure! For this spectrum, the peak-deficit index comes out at -1.3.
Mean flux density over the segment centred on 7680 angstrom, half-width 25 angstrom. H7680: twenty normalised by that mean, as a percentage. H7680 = 93.8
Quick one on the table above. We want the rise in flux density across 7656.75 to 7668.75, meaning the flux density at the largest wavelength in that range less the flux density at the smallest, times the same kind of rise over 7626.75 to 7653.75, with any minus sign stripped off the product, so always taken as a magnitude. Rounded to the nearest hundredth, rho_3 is 0.60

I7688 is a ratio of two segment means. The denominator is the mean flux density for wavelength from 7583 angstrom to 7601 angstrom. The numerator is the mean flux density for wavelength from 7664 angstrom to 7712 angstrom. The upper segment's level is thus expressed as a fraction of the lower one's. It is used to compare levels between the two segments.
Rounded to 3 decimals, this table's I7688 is 0.966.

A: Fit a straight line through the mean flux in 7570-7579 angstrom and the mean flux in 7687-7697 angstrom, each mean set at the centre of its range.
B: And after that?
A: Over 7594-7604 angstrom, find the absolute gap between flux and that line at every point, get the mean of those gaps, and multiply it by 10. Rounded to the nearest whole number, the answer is 15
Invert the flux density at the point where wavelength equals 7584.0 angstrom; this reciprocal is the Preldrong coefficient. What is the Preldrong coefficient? 0.0441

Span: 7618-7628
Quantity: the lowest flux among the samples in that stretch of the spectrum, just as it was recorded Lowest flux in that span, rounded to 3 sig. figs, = 20.3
